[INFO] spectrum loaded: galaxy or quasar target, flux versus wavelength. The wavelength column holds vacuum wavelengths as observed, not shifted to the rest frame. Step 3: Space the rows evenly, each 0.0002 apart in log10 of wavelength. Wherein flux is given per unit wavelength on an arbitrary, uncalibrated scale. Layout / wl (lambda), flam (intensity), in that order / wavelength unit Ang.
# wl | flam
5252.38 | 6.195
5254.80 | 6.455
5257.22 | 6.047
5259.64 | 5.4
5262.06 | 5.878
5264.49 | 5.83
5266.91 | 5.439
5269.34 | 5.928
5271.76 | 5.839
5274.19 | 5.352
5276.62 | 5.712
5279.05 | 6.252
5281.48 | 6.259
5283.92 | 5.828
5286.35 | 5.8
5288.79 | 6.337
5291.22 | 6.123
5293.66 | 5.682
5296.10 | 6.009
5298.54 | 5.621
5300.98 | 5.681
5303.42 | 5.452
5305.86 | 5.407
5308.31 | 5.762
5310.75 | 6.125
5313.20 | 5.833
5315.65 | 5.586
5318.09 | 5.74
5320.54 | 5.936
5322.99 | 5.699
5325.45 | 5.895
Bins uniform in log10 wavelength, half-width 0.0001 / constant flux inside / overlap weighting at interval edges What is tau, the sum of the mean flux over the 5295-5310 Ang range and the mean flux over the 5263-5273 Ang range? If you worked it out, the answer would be 11.4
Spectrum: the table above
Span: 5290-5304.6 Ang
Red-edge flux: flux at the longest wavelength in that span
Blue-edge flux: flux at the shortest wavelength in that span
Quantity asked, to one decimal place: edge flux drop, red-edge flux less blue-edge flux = -0.7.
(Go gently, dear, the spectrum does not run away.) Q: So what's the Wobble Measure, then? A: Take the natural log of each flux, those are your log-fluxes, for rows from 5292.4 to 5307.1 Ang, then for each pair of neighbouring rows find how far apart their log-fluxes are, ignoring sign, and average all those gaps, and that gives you 0.037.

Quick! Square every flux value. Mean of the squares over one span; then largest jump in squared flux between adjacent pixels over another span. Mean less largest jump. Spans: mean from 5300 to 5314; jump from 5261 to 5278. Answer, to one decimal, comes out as 27.1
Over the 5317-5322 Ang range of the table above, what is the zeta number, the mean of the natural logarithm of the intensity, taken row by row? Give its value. 1.764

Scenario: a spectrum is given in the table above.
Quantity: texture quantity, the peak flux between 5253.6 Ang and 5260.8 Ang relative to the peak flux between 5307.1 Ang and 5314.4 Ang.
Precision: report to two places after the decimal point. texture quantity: 1.05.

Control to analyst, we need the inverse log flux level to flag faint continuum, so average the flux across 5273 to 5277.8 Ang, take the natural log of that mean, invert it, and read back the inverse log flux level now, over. 0.585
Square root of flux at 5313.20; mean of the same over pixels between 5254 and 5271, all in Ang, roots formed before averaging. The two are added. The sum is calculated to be 4.83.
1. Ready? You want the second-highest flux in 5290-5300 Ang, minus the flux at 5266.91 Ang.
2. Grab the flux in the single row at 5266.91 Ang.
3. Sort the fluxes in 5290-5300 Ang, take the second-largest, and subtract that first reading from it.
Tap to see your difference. 0.6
